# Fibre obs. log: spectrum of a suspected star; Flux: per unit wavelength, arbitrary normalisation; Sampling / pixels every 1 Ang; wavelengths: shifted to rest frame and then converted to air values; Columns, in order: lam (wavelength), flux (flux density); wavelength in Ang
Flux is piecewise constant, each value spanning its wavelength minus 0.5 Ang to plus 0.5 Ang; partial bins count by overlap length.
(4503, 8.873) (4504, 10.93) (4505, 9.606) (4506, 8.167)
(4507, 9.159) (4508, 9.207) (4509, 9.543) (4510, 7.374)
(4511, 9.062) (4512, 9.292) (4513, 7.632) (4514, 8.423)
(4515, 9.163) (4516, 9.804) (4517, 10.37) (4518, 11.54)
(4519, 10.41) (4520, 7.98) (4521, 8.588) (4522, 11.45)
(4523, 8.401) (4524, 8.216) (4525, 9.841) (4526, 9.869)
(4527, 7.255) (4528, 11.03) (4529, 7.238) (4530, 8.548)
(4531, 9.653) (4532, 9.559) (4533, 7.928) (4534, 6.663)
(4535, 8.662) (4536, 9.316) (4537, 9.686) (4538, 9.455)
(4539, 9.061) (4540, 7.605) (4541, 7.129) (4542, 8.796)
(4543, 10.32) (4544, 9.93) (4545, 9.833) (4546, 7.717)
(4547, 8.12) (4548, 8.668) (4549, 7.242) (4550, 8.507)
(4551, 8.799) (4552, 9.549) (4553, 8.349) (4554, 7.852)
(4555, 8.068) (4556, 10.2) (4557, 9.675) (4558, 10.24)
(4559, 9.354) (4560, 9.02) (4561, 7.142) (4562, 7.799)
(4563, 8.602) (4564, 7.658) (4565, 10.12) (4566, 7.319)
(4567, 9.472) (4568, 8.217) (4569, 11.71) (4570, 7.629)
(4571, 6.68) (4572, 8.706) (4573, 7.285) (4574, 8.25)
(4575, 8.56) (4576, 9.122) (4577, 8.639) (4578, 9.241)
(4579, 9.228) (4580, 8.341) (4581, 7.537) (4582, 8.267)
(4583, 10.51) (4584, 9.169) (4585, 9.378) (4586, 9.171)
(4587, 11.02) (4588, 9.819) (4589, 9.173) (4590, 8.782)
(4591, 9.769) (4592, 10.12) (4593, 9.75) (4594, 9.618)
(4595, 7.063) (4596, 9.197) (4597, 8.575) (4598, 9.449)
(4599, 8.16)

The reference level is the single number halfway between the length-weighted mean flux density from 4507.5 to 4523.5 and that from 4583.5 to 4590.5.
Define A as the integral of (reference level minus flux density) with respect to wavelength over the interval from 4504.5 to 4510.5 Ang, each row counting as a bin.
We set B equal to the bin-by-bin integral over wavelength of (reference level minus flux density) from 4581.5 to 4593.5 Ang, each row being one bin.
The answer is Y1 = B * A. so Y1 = -8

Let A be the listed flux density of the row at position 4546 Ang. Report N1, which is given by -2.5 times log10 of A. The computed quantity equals -2.22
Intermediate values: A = 7.717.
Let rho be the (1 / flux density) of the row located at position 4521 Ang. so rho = 0.116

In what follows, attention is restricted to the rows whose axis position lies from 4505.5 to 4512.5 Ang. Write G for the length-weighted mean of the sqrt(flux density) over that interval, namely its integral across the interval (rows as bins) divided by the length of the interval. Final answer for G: 2.97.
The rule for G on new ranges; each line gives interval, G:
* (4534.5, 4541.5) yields 2.95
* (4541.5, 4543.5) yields 3.09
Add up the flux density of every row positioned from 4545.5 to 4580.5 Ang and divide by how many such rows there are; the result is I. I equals 8.60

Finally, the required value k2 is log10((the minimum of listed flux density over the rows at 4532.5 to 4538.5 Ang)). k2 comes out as 0.824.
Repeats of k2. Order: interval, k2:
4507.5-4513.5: 0.868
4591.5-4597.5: 0.849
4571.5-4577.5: 0.862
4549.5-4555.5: 0.895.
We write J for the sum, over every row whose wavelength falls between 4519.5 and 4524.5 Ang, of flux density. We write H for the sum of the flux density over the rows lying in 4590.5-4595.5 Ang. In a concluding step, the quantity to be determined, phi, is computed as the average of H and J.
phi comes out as 45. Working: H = 46.3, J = 45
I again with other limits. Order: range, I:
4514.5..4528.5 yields 9.57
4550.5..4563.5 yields 8.82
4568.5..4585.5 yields 8.72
